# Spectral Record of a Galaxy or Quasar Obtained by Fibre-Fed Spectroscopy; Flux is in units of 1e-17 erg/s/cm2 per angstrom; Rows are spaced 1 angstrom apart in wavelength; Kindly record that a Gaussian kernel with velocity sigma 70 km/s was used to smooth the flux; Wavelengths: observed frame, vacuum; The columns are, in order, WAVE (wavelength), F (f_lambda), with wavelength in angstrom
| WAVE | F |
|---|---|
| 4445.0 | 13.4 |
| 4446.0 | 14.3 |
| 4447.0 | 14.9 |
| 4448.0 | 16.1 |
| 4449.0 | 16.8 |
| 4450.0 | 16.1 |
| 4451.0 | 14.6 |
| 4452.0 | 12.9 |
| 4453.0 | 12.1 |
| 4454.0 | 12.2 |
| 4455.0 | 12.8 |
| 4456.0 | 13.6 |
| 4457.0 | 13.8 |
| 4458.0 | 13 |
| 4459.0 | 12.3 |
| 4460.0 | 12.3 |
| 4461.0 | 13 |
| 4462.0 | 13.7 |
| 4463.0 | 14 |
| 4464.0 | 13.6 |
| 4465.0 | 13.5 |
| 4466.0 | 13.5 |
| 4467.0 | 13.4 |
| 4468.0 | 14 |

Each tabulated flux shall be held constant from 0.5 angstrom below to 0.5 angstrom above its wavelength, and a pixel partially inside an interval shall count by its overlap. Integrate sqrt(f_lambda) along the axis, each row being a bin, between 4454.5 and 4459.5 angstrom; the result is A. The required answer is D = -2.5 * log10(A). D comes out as -3.14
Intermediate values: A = 18.1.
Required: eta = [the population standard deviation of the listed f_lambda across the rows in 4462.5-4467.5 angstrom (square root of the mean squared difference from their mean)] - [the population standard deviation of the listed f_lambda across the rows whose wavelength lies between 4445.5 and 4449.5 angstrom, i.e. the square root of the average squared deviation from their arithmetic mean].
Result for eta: -0.8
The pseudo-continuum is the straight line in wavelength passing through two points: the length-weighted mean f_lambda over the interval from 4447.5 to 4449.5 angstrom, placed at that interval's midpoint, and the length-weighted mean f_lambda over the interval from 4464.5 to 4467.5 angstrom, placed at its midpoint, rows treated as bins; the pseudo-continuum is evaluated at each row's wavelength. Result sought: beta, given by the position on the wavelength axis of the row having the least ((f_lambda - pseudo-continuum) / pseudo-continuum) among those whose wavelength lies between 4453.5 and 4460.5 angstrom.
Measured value 4454.0 angstrom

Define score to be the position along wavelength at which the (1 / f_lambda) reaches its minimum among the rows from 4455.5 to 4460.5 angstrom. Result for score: 4457.0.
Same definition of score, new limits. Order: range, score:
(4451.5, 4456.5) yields 4456.0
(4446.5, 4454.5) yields 4449.0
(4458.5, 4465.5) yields 4463.0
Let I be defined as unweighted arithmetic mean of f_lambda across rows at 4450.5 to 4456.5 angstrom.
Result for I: 13.0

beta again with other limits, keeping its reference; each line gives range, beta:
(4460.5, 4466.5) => 4461.0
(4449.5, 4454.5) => 4453.0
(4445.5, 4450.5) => 4446.0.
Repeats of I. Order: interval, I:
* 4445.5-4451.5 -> 15.5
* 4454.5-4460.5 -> 13.0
